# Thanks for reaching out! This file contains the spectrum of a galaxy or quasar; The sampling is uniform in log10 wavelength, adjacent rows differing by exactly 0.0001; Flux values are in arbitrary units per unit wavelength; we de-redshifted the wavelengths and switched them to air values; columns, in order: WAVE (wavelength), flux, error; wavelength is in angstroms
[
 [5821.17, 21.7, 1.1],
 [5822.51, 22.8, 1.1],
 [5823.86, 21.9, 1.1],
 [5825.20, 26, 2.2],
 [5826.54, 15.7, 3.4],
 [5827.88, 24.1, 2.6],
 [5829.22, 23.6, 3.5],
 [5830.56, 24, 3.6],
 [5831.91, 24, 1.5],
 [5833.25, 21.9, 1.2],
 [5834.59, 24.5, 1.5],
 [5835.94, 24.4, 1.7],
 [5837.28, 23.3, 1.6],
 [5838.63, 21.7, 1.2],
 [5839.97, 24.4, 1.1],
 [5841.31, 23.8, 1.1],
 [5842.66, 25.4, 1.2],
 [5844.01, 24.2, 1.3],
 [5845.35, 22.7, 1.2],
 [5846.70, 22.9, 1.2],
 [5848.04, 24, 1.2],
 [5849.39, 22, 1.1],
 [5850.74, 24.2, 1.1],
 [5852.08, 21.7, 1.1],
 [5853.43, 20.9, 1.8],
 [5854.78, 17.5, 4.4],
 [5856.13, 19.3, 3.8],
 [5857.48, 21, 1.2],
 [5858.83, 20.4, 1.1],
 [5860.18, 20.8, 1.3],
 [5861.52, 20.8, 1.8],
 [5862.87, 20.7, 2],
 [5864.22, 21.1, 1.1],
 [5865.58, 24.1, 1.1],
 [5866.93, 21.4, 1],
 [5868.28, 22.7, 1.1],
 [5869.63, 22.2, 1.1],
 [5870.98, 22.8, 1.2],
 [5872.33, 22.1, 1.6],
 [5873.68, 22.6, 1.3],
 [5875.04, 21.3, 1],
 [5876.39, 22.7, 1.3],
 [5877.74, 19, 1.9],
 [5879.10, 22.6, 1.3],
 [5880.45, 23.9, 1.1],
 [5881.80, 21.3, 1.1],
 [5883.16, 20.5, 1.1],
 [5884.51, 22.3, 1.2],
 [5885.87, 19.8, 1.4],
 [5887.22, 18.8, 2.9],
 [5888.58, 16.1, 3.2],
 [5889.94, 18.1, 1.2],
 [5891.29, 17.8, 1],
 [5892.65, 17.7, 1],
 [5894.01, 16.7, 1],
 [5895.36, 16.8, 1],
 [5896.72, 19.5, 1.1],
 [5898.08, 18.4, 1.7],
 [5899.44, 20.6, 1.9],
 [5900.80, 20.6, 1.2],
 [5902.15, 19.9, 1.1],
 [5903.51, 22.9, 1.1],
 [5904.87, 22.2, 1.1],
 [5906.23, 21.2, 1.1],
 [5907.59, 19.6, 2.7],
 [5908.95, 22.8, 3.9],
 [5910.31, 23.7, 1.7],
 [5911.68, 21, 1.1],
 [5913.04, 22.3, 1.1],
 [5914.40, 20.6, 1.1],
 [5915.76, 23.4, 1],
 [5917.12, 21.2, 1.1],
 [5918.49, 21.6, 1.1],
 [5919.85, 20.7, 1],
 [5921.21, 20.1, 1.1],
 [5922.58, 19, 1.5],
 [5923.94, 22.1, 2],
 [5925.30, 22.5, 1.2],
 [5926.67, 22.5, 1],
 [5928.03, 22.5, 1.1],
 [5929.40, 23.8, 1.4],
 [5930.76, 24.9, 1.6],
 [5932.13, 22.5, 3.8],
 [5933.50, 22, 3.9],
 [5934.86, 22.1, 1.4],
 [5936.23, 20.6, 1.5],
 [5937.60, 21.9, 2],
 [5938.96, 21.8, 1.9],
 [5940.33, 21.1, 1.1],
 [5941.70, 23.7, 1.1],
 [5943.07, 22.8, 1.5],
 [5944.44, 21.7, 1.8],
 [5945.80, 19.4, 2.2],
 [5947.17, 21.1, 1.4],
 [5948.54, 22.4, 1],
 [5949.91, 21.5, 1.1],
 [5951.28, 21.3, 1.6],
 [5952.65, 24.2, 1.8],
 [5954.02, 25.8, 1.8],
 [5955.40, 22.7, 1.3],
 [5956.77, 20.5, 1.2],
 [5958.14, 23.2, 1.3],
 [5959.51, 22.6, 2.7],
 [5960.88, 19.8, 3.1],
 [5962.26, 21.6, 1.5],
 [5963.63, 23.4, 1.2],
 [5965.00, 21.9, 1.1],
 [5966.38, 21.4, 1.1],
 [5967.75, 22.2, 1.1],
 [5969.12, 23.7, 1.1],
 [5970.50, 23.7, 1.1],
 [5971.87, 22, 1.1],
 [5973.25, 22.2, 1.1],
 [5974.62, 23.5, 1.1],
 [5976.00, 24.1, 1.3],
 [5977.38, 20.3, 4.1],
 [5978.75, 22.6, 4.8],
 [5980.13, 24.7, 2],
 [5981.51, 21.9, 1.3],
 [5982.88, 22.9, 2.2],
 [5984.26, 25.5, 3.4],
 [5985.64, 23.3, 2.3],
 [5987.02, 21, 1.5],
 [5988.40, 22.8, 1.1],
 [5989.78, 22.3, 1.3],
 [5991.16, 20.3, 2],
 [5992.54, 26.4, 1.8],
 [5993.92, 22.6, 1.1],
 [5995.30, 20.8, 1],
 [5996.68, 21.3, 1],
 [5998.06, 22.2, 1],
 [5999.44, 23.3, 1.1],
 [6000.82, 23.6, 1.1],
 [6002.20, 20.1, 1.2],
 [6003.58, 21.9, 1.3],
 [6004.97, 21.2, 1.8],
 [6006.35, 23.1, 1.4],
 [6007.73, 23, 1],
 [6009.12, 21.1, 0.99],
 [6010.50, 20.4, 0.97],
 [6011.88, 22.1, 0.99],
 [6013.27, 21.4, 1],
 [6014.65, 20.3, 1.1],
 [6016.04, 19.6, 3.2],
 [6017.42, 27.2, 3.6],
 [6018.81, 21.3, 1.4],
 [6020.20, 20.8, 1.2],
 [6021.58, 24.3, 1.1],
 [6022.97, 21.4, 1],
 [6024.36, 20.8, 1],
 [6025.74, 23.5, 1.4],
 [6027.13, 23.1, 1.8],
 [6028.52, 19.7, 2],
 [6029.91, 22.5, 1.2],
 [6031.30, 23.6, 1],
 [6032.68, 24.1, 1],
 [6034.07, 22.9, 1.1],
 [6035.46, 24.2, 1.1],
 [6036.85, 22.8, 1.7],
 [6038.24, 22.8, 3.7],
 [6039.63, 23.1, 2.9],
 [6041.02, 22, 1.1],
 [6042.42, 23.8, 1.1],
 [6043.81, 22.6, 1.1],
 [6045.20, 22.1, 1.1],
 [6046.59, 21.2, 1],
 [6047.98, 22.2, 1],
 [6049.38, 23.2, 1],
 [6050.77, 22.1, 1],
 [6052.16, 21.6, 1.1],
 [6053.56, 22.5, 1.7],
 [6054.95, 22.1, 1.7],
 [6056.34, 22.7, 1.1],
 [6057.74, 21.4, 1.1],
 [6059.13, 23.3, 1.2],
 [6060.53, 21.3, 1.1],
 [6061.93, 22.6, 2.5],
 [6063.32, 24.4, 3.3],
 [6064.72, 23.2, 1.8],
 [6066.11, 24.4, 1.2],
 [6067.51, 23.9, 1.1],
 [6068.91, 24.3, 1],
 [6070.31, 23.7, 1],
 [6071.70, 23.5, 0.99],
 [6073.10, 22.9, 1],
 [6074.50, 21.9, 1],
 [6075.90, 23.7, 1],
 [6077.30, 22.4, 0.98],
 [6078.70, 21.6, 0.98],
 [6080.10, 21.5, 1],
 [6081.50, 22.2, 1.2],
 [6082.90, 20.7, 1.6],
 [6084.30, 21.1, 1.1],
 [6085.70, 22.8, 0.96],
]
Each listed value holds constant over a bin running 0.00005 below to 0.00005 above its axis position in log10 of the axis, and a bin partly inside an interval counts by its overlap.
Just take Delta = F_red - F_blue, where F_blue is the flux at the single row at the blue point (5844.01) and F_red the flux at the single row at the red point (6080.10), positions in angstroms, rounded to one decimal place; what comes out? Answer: -2.7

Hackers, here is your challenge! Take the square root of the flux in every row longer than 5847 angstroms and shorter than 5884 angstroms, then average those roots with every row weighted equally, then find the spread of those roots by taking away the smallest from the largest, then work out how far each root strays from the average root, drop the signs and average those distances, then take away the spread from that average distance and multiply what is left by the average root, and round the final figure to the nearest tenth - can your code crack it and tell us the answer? -2.8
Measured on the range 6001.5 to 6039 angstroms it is -3.0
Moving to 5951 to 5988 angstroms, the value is -2.4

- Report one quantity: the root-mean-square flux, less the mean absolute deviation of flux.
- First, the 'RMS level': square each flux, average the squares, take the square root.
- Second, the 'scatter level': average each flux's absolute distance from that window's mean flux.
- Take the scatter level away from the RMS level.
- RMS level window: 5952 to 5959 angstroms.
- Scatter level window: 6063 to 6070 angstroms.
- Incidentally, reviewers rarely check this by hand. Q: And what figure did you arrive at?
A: 23.0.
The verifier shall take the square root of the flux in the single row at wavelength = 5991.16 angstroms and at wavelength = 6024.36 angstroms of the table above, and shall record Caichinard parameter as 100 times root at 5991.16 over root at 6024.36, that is 99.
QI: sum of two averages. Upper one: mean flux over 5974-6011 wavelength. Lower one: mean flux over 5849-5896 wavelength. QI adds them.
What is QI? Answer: 43.1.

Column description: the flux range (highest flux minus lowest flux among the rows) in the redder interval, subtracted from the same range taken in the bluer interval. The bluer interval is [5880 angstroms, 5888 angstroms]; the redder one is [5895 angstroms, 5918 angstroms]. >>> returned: -1.8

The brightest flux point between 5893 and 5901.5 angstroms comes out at 20.6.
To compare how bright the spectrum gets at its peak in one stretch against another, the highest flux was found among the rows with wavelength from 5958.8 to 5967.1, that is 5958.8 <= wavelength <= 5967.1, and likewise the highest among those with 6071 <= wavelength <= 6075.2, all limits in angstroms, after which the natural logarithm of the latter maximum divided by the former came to 0.00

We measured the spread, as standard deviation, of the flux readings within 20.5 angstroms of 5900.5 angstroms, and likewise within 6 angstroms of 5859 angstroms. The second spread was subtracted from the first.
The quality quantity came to 1.0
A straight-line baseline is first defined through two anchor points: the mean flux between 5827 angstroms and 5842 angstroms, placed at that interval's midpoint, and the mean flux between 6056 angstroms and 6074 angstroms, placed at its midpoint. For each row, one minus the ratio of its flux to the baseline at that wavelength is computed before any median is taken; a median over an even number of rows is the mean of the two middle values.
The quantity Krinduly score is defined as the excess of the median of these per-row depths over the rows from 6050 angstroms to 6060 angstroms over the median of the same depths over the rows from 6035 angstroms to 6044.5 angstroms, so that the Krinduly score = 0.029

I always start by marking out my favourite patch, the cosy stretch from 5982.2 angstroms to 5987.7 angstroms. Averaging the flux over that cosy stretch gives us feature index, 23.2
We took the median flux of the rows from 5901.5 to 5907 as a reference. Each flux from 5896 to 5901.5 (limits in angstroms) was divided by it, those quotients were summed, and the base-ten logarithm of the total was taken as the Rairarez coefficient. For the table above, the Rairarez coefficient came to 0.56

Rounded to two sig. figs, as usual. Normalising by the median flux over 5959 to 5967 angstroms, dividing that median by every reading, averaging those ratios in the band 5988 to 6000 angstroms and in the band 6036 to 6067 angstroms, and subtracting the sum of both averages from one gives -0.94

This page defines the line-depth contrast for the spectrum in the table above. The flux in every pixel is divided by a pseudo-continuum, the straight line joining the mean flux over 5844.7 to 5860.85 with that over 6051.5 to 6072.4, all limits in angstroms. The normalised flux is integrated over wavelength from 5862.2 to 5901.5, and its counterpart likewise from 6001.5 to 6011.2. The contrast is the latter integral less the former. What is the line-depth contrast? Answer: -28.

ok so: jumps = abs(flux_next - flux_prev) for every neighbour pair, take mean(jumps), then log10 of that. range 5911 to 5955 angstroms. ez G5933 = 0.10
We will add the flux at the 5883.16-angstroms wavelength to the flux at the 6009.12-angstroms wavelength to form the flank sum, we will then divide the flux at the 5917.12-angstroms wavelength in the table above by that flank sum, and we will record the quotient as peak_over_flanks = 0.510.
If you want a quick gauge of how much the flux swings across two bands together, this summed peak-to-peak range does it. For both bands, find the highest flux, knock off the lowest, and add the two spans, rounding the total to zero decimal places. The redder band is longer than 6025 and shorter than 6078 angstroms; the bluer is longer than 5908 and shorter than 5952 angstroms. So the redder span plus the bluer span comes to 11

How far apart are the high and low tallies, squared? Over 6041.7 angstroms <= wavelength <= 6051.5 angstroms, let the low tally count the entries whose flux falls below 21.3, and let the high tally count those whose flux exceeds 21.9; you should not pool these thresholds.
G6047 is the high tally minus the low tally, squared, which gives 25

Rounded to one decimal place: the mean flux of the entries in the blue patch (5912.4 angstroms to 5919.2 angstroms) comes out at 21.8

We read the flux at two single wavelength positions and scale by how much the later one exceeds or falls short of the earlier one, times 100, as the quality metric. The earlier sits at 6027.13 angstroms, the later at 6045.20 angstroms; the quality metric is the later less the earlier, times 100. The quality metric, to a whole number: -100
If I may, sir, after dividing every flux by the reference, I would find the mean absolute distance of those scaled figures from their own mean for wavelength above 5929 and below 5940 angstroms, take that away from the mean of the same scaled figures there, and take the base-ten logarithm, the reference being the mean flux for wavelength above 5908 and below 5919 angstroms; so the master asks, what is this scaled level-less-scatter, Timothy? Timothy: -0.012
